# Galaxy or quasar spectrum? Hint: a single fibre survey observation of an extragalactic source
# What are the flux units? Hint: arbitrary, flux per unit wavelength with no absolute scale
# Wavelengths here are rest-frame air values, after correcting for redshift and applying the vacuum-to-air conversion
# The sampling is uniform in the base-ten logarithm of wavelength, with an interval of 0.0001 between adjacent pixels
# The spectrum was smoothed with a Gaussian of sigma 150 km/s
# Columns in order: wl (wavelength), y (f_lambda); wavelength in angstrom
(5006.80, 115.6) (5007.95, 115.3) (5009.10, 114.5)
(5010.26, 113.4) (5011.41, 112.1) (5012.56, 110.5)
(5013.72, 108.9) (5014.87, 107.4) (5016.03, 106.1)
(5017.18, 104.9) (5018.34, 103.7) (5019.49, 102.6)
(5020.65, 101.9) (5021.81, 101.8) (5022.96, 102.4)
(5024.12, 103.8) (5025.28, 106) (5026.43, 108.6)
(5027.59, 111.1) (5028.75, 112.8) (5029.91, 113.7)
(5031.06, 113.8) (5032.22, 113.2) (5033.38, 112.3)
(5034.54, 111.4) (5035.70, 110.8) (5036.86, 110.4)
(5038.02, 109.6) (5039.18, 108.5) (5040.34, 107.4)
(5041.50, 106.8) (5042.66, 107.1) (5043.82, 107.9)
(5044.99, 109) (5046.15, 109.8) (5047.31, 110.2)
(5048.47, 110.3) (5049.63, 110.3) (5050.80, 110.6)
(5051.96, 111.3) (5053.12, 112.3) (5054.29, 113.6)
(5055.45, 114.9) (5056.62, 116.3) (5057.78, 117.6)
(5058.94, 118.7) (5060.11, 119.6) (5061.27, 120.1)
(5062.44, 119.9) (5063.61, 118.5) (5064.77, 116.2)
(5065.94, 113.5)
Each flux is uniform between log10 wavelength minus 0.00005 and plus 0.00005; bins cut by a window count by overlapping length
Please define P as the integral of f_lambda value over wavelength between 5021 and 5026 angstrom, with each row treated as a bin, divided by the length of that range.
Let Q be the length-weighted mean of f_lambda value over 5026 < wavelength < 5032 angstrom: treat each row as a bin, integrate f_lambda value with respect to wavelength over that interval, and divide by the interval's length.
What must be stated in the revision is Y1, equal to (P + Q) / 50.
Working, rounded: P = 104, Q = 112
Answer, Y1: 4.32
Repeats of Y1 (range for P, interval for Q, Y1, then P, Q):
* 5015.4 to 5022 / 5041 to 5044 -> 4.22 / 104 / 107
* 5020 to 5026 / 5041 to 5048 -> 4.24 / 103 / 109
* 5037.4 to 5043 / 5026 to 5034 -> 4.40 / 108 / 112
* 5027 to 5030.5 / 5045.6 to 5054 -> 4.47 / 113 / 111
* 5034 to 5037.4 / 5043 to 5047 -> 4.39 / 111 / 109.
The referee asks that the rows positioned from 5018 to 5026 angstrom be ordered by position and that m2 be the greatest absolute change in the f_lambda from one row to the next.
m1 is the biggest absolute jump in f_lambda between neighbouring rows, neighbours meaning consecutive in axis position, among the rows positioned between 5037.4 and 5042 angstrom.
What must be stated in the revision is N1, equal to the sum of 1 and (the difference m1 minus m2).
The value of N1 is -0.1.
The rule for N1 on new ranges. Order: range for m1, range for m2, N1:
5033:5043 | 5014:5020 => 0.8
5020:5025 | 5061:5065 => 0.1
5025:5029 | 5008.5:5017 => 2.0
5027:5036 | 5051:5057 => 1.3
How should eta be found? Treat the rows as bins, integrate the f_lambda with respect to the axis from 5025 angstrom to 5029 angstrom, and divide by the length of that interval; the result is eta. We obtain 109.7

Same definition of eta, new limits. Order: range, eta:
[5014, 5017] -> 106.9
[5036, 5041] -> 109.1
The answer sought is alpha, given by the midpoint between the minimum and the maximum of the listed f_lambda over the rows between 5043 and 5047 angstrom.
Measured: 109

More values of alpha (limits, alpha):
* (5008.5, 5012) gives 113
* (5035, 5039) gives 110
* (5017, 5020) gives 104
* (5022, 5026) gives 104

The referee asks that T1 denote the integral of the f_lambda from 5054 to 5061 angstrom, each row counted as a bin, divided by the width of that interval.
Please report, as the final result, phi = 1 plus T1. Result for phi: 118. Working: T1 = 117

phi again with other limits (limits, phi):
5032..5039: 112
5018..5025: 104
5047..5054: 112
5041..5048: 110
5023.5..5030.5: 110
